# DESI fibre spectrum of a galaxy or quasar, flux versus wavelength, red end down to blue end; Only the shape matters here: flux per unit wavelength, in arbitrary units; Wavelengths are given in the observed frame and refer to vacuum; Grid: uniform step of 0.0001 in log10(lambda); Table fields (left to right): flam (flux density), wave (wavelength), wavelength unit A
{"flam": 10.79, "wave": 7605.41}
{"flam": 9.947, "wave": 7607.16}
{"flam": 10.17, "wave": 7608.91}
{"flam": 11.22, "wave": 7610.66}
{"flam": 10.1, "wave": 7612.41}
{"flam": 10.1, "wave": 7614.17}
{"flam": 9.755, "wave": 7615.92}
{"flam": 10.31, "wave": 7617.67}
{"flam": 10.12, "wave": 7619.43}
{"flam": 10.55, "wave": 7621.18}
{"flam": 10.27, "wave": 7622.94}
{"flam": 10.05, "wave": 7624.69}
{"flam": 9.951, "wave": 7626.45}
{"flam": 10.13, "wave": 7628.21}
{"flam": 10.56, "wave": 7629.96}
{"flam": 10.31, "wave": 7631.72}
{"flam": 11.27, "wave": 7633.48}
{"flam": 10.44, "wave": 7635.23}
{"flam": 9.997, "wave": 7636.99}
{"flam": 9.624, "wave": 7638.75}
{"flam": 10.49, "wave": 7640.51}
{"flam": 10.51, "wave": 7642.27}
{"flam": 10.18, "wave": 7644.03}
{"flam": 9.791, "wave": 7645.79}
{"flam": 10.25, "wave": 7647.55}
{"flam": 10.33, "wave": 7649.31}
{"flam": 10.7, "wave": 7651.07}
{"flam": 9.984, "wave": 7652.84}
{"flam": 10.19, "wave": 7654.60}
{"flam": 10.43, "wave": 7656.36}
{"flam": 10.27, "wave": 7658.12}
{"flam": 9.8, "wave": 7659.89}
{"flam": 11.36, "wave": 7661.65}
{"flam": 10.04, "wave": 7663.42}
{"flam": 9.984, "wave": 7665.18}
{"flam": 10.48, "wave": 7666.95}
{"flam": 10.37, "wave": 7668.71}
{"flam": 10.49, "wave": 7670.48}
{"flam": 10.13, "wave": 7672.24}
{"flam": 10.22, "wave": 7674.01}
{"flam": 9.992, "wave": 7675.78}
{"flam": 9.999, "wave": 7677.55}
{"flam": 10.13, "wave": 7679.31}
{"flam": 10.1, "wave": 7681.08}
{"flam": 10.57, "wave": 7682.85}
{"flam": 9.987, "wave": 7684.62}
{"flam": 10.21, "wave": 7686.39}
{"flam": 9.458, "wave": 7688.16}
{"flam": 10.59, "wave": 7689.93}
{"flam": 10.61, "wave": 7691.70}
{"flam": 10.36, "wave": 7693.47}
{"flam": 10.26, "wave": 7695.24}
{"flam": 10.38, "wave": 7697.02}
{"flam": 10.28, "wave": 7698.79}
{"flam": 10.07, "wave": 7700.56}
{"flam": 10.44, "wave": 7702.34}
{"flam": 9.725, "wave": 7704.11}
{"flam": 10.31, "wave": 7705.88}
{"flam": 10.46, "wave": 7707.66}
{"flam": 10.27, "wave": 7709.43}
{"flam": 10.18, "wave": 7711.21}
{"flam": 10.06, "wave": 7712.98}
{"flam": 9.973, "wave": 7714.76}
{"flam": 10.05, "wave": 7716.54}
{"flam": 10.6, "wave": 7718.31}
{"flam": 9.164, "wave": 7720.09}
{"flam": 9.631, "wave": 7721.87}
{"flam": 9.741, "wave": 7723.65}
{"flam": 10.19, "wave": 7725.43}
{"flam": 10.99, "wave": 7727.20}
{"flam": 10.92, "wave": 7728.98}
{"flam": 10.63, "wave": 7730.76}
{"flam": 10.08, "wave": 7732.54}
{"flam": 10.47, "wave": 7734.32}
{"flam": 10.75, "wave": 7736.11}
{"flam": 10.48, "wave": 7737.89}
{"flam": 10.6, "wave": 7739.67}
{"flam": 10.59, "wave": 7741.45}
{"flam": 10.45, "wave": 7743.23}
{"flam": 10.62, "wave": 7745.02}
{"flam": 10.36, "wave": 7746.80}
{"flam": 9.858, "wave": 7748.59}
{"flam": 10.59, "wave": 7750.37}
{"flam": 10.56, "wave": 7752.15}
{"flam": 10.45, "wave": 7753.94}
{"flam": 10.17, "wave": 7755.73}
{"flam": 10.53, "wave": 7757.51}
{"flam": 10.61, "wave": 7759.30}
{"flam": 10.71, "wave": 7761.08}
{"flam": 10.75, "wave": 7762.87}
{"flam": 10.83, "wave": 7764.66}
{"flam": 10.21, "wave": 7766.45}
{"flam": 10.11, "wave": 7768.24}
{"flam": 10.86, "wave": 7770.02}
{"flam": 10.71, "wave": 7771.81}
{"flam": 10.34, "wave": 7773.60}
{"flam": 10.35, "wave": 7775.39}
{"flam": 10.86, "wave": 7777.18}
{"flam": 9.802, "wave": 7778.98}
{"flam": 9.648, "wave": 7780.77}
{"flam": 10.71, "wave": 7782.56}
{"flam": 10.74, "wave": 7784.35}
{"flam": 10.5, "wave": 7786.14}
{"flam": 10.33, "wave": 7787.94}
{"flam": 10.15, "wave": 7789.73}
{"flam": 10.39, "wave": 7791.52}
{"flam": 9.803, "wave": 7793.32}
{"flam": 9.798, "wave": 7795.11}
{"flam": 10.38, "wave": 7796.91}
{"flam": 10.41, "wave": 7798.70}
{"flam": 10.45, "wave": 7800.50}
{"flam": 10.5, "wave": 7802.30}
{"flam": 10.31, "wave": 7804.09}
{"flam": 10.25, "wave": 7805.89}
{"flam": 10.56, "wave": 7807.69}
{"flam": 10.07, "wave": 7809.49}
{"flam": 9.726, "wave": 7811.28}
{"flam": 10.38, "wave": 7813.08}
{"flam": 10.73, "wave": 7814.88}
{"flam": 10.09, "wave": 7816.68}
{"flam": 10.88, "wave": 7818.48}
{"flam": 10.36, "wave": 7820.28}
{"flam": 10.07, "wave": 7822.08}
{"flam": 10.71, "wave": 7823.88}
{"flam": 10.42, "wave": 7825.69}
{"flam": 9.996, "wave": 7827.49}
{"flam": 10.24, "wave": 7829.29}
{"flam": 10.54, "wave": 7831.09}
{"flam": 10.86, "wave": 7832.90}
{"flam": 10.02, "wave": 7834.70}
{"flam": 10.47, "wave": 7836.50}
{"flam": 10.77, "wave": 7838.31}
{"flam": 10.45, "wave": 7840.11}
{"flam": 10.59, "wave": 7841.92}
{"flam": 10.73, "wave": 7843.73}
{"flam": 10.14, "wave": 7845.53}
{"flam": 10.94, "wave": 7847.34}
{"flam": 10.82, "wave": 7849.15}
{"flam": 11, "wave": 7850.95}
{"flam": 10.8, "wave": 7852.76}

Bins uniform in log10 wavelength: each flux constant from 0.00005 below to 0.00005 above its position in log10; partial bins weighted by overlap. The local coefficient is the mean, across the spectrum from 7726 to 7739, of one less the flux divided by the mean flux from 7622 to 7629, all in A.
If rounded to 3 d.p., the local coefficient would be -0.051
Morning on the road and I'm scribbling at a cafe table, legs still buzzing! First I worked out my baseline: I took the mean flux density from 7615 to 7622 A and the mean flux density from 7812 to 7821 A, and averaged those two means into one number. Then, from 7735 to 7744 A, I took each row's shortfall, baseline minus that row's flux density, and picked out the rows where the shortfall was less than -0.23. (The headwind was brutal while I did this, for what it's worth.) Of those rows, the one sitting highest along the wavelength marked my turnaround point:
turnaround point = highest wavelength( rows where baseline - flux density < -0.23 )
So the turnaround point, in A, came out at 7741.45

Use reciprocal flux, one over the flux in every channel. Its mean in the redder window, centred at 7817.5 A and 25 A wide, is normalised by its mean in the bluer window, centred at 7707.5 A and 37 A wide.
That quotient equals 0.98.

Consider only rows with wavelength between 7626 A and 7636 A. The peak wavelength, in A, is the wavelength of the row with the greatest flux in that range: 7633.48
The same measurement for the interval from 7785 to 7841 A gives 7818.48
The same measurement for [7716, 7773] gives 7727.20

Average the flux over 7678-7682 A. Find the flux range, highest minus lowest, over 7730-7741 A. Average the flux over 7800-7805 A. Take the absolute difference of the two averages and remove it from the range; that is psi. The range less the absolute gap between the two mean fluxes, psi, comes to 0.37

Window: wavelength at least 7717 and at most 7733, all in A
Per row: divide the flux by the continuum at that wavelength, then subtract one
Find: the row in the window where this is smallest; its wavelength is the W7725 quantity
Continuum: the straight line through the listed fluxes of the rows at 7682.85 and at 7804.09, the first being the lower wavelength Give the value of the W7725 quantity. 7720.09 A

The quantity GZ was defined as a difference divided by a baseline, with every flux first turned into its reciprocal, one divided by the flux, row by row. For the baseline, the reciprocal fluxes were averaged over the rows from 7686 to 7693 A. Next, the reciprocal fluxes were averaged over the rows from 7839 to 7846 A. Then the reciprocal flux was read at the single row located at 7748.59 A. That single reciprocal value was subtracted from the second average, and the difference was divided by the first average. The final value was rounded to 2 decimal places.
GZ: -0.06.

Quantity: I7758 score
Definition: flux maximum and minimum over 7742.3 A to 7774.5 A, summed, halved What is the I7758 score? 10.4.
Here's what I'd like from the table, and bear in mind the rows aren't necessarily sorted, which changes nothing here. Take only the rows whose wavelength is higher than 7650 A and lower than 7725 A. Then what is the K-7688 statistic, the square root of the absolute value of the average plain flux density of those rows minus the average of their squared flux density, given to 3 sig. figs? 9.69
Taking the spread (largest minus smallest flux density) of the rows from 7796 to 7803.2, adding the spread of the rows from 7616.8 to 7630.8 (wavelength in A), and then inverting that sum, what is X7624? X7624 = 1.4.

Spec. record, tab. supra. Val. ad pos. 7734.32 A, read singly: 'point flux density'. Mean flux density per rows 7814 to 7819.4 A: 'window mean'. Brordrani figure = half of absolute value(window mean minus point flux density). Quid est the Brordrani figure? 0.048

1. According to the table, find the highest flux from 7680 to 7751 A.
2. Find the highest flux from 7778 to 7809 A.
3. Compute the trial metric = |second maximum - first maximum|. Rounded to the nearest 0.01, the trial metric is 0.25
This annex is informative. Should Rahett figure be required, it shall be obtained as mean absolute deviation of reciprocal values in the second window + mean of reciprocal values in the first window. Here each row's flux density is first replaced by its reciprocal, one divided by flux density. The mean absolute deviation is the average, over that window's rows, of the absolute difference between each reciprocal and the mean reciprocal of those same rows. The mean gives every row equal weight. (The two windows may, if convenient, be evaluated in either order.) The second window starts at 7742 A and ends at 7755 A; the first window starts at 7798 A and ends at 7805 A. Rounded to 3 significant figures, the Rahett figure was 0.0976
